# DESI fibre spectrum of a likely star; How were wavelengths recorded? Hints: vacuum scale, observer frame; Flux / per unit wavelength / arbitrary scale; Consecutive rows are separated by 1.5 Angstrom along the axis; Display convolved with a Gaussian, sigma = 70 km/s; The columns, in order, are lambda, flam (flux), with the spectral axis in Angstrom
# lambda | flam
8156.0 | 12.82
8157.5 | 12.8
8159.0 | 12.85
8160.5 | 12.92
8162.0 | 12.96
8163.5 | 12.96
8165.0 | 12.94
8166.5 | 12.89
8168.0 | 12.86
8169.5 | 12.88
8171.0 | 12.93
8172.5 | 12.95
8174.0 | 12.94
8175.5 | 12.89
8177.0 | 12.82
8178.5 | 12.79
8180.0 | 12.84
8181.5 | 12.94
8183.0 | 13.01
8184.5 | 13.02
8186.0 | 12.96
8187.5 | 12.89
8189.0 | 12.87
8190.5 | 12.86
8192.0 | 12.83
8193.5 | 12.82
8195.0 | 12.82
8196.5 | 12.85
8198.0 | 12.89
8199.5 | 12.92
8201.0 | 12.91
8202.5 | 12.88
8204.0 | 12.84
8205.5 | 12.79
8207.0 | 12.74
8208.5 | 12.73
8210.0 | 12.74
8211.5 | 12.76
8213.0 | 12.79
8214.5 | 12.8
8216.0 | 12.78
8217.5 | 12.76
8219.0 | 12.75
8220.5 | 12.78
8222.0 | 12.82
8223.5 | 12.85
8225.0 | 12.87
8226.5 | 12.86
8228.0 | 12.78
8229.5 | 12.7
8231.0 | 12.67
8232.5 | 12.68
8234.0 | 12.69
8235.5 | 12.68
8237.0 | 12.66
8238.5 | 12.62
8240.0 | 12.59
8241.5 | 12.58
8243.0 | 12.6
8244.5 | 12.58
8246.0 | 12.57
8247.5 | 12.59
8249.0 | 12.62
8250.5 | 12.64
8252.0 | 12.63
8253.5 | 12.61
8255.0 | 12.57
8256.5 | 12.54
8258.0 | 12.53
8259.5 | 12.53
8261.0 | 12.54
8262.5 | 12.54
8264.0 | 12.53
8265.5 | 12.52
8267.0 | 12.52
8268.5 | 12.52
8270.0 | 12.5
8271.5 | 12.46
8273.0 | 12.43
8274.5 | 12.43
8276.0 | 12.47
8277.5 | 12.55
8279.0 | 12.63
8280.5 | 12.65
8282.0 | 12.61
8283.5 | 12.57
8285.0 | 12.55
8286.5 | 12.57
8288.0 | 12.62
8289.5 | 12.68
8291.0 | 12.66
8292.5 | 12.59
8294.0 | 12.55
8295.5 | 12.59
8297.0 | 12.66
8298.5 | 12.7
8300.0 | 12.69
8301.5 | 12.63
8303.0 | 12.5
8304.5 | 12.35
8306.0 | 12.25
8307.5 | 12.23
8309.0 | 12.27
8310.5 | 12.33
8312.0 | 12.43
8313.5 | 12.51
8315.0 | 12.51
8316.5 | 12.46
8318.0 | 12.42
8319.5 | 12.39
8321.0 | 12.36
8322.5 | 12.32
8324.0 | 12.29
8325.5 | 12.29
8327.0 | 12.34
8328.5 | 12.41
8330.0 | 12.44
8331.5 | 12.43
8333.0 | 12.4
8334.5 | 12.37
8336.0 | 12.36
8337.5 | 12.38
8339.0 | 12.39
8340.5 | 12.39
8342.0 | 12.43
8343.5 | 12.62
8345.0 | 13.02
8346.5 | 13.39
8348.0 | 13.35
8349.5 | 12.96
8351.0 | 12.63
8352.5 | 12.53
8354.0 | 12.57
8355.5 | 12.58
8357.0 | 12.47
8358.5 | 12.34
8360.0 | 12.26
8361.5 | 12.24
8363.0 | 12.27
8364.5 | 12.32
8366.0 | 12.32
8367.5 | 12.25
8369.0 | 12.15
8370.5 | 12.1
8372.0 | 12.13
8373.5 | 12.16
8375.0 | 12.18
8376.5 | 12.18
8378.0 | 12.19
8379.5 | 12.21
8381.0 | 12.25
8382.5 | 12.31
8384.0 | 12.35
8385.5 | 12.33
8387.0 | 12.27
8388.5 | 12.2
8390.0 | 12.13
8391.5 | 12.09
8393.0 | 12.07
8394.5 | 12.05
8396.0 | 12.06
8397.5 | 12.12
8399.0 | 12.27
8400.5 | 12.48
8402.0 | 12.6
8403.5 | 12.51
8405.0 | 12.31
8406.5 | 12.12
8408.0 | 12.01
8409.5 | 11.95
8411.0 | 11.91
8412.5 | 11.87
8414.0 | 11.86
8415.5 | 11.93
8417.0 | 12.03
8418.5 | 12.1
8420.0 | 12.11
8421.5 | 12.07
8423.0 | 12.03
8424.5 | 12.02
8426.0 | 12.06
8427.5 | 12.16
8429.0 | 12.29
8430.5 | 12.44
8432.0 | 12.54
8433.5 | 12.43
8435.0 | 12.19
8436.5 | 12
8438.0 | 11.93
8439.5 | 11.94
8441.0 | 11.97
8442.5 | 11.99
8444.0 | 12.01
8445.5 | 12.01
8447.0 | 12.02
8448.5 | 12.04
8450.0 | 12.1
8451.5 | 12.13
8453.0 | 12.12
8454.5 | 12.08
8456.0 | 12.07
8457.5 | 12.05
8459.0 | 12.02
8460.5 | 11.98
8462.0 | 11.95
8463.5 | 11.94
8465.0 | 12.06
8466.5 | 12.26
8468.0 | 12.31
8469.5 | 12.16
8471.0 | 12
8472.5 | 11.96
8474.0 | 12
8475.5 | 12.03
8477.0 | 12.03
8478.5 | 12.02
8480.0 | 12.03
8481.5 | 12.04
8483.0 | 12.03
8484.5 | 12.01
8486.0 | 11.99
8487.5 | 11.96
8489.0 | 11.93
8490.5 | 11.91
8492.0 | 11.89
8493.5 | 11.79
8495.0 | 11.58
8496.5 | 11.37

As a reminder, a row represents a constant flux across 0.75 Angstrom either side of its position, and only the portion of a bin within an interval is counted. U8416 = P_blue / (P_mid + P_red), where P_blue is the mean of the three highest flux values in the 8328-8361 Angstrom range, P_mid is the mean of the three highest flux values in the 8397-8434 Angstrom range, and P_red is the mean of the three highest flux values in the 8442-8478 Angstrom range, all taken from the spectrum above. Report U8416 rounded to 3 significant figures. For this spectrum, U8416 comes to 0.535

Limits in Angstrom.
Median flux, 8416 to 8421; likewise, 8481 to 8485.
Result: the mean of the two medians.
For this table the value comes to 12.1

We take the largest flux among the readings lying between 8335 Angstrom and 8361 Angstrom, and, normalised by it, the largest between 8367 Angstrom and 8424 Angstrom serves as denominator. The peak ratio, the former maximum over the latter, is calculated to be 1.06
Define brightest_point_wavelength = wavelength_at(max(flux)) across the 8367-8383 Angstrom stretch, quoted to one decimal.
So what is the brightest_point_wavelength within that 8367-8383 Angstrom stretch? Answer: 8382.5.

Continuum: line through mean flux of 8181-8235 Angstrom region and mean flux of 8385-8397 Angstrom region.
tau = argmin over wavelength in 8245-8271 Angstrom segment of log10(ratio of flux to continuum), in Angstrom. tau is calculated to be 8246.0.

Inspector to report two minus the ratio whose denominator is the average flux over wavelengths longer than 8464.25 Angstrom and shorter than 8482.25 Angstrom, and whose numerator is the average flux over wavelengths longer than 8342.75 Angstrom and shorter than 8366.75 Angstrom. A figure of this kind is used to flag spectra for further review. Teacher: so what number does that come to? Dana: 0.96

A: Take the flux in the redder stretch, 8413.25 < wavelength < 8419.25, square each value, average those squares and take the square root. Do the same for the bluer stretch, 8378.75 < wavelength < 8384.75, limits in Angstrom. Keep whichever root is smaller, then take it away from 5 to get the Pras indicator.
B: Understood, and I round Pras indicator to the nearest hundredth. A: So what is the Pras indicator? -6.98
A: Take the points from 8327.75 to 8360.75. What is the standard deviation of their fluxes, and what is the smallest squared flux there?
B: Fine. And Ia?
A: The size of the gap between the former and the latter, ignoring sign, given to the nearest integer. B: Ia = 150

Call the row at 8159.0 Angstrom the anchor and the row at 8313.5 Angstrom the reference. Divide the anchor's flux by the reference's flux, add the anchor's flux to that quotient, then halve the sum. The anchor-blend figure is 6.94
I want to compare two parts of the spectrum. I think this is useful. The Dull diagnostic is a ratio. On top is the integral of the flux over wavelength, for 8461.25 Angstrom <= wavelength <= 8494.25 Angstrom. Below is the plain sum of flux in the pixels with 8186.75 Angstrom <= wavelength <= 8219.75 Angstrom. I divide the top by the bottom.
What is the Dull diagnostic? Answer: 1.406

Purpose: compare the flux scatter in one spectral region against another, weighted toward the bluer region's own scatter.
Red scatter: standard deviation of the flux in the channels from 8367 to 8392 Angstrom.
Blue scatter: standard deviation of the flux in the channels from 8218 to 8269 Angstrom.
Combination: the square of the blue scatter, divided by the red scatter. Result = 0.1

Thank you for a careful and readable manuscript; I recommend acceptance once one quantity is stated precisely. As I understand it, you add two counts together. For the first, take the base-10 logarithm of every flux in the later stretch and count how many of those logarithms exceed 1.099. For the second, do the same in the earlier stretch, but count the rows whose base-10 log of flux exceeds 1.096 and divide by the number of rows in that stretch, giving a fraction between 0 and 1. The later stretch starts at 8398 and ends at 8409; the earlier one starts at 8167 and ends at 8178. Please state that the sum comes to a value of 2.00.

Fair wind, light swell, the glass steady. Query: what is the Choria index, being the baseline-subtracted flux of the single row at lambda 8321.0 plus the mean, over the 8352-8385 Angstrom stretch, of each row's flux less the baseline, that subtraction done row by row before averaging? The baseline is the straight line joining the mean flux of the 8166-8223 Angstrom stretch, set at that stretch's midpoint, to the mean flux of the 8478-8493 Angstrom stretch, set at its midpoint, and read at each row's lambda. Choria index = -0.15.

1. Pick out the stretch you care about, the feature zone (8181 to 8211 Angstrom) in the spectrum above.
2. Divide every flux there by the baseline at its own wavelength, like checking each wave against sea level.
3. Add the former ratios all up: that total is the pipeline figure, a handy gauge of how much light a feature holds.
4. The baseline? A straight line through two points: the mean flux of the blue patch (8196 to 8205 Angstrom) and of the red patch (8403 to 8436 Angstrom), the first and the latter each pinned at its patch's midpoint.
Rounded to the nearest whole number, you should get 20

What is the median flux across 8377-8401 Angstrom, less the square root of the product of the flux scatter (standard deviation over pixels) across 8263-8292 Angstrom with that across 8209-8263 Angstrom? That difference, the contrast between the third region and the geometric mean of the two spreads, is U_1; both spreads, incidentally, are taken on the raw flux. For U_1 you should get 12.12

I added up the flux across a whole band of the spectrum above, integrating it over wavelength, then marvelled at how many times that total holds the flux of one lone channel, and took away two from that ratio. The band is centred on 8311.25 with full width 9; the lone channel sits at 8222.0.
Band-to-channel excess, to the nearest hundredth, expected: 6.69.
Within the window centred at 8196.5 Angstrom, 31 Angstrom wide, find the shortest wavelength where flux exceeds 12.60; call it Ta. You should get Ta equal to 8181.5 Angstrom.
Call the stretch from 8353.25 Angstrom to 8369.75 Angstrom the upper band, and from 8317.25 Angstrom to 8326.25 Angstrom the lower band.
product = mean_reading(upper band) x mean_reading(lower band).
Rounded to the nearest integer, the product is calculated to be 152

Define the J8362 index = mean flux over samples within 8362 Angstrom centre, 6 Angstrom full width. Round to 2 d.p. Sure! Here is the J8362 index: 12.27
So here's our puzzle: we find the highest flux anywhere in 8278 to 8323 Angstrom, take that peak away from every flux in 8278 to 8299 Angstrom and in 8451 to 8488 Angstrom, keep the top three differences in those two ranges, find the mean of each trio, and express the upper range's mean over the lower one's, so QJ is 23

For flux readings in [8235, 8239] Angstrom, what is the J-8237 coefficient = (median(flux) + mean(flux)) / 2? 12.7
